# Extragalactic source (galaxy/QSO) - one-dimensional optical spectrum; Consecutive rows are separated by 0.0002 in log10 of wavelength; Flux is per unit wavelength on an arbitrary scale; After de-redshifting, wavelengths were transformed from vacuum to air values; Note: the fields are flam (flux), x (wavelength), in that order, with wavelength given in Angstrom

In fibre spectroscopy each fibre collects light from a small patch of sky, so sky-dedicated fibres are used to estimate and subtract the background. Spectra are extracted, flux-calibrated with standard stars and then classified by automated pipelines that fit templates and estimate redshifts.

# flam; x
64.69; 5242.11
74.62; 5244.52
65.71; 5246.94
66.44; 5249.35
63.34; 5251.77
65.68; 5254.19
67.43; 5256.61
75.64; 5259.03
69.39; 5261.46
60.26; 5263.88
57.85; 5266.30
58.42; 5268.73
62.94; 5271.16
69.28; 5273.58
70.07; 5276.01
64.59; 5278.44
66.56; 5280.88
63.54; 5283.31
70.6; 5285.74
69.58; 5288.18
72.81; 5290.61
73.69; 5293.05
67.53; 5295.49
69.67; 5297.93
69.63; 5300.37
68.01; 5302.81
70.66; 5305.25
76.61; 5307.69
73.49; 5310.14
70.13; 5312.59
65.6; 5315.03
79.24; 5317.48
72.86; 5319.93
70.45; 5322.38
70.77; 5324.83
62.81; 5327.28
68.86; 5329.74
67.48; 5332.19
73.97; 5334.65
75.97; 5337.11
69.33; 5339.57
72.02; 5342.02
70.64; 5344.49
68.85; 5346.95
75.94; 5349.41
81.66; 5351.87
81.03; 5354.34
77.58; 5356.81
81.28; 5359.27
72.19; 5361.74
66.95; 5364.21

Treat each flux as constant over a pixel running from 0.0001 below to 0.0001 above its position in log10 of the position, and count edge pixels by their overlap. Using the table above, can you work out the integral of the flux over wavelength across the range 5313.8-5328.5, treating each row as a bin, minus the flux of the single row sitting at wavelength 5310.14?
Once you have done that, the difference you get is 960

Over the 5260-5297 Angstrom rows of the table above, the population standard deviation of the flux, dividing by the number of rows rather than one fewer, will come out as 4.8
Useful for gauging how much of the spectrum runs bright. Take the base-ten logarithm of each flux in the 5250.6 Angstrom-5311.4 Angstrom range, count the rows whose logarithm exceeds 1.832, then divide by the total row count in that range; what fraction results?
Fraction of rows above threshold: 0.56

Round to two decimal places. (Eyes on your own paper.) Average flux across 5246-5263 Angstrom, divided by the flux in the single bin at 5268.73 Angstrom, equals 1.16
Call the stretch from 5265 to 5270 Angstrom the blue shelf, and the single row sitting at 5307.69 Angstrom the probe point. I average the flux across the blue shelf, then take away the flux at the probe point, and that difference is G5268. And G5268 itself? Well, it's -18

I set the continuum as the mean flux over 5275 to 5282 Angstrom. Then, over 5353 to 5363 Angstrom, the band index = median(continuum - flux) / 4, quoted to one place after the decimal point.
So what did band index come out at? -3.1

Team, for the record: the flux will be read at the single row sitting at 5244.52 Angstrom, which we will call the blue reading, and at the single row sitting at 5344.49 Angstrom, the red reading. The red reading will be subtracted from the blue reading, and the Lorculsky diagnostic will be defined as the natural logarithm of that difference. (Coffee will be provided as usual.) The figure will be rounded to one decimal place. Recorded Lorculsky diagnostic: 1.4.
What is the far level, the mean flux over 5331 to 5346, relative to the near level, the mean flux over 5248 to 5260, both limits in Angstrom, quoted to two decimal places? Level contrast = 1.06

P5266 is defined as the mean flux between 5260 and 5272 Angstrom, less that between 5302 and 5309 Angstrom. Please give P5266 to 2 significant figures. -10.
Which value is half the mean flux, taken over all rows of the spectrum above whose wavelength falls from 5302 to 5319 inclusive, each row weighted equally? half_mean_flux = 36.0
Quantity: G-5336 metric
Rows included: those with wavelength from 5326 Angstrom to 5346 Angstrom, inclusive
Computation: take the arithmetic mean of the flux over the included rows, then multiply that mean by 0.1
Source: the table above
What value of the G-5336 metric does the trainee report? 7.0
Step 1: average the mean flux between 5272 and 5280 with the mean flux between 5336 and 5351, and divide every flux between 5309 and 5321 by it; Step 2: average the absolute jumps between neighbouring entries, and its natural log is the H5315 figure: -2.31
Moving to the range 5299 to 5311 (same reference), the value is -3.04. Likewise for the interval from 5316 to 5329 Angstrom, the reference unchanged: -2.80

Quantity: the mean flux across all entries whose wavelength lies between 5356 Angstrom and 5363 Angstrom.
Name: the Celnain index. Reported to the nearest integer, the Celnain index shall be 77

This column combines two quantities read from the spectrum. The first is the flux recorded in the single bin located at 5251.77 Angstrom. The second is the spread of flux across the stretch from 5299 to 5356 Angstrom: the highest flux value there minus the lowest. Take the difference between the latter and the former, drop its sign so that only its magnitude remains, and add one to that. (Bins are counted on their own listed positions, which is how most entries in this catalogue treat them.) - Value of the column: 45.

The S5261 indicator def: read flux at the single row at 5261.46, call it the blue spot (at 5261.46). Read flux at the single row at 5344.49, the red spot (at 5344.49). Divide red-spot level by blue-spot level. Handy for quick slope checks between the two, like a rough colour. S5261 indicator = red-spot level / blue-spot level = 1.02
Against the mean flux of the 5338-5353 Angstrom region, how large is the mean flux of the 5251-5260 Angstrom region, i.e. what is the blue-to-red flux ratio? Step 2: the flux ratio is 0.931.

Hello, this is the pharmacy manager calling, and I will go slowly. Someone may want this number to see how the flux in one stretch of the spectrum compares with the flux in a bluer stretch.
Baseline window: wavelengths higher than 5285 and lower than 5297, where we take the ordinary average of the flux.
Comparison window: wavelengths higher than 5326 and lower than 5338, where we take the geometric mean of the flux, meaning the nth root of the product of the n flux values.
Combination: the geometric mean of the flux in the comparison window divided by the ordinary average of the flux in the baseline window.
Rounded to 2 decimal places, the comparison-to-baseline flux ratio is 0.98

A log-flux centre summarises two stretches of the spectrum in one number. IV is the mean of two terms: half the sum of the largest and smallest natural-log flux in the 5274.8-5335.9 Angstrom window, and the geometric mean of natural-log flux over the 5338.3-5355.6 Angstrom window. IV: 4.28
